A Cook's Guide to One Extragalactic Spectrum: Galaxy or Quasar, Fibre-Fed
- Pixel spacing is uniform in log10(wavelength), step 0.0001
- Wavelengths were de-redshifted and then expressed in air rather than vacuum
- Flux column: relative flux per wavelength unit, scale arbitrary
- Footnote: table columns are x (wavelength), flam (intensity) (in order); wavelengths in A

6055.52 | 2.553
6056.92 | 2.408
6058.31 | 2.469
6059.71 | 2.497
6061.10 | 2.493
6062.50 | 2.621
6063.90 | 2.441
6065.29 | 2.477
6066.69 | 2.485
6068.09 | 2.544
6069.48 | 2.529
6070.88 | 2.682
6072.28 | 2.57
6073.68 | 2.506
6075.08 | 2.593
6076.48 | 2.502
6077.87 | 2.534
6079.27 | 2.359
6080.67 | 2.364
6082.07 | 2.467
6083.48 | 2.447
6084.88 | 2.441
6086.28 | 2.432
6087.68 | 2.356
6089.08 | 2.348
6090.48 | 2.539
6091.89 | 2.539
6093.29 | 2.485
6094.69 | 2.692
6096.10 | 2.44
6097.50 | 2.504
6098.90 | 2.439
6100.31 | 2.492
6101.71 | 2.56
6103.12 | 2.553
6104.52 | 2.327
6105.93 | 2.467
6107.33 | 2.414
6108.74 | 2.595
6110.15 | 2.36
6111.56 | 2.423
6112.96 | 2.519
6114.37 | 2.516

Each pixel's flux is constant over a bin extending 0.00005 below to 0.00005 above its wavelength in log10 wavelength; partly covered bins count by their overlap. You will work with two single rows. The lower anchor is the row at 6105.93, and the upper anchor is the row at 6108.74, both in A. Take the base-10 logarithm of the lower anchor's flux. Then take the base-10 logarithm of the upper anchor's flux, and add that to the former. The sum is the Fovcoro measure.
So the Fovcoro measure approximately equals 0.806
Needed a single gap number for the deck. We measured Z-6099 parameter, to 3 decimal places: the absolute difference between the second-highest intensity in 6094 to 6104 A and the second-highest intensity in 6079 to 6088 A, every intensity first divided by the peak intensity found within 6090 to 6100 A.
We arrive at 0.042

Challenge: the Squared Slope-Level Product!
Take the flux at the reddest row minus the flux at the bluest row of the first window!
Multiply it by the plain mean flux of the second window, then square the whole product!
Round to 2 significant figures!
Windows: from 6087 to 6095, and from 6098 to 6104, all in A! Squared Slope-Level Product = 0.71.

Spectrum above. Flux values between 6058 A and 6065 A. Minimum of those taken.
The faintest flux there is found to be 2.441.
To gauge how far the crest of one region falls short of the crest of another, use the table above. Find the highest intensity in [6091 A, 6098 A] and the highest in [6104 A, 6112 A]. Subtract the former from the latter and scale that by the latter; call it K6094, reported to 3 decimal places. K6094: -0.037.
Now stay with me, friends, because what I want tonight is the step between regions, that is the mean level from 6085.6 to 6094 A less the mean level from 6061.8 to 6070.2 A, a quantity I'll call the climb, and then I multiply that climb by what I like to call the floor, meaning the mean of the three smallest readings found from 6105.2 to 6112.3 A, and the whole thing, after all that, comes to -0.16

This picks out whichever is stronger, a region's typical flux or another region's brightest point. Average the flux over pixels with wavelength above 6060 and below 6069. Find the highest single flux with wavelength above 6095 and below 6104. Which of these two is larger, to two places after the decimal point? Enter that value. 2.56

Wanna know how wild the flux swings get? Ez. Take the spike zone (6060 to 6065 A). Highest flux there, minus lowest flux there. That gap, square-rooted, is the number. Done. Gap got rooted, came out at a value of 0.424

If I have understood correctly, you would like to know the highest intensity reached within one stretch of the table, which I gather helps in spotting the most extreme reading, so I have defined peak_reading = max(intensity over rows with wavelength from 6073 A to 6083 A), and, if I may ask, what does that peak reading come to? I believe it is 2.593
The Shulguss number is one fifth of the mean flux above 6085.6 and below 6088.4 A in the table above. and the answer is 0.479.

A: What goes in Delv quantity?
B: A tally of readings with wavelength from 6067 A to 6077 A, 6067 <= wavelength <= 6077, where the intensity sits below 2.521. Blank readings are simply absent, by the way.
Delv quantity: 2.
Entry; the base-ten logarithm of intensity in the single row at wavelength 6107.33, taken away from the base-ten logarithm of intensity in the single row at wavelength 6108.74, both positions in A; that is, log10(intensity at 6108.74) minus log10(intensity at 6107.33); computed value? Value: 0.03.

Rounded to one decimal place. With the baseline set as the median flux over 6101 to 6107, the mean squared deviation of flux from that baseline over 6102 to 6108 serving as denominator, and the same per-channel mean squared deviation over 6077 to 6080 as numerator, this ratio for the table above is 1.0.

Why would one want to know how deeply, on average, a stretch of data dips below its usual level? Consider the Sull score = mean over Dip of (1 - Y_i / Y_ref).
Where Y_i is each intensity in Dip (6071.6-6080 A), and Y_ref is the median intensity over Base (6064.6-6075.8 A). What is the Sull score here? 0.010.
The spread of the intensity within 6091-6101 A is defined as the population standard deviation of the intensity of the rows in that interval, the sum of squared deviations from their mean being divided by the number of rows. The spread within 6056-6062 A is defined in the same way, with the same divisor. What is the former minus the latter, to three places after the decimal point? 0.044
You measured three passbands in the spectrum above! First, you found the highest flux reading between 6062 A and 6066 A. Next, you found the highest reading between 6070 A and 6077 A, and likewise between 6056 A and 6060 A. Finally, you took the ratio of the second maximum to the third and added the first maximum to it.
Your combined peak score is 3.70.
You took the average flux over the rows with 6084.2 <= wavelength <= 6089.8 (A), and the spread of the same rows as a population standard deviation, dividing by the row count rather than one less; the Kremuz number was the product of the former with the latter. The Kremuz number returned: 0.10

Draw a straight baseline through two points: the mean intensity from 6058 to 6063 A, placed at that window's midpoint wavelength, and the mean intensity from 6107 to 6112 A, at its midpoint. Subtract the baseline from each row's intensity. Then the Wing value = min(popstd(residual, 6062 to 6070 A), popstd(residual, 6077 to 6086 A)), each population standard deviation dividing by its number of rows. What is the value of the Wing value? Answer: 0.058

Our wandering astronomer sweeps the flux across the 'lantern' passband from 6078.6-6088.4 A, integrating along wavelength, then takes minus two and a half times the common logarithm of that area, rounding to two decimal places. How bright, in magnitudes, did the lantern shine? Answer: -3.43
